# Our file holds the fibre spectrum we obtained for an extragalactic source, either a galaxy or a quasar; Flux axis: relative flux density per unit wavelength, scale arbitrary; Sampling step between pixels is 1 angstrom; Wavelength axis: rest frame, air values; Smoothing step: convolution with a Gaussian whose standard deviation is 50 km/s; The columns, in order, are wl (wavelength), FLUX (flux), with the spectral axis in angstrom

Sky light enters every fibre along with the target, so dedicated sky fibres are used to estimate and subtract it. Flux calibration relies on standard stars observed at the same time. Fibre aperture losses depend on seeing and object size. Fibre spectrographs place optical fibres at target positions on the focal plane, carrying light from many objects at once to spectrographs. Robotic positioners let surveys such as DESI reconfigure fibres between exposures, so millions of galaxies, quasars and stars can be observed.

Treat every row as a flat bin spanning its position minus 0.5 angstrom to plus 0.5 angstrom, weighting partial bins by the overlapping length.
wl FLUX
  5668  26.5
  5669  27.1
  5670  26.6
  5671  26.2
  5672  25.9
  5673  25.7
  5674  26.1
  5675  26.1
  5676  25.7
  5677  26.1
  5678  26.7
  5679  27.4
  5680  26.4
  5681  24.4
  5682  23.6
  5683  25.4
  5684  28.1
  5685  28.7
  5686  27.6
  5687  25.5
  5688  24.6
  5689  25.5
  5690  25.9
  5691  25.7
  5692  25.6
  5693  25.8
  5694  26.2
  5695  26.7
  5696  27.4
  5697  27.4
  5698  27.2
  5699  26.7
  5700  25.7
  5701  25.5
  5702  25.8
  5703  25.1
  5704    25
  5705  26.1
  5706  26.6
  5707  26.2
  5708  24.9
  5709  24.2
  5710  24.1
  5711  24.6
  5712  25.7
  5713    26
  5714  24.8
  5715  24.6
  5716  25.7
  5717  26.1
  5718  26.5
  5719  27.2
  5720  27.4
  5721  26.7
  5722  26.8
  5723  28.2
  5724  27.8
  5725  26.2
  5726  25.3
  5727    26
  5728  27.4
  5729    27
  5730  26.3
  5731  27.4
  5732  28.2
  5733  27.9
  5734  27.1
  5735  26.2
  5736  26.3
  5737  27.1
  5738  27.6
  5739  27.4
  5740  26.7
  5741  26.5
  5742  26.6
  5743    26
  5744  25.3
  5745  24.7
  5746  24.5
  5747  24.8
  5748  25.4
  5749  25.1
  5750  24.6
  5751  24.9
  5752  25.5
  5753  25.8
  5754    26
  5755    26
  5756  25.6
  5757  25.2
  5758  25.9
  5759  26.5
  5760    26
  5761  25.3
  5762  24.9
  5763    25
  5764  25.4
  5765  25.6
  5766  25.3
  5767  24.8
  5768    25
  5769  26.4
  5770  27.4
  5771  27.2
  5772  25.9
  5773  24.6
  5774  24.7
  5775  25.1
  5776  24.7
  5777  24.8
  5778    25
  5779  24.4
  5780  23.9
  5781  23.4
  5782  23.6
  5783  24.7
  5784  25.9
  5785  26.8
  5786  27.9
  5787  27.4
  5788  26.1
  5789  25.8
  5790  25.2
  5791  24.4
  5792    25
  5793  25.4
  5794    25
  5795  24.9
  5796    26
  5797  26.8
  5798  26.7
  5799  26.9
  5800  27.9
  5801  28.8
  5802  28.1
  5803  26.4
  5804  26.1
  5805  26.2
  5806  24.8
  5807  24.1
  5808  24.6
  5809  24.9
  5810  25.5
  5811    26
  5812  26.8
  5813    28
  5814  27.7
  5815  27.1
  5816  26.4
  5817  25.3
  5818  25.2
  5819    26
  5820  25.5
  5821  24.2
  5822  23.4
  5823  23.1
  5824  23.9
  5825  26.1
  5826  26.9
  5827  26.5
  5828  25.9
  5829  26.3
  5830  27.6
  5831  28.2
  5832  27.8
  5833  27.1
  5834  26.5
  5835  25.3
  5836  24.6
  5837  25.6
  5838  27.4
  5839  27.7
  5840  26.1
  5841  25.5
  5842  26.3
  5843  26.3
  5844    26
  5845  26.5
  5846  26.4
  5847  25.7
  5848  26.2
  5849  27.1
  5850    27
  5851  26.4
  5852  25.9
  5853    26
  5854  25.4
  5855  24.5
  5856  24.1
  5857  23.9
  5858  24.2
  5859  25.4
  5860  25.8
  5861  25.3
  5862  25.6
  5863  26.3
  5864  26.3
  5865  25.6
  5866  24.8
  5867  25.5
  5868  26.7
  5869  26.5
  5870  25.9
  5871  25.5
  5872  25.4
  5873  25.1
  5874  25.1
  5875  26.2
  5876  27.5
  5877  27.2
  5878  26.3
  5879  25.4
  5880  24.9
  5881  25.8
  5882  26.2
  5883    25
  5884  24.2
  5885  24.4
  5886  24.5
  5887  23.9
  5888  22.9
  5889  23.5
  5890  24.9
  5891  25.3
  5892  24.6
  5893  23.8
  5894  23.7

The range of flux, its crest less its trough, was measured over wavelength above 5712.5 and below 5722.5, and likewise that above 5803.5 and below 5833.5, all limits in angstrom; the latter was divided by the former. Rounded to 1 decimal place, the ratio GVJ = 1.8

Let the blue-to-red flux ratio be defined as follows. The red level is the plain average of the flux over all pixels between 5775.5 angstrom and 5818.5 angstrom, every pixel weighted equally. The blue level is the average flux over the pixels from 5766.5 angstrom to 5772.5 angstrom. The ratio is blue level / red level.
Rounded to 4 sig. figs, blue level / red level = 1.011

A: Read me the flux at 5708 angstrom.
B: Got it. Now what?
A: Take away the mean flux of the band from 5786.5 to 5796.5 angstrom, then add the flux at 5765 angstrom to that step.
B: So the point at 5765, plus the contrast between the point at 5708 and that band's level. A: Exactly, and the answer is 25.0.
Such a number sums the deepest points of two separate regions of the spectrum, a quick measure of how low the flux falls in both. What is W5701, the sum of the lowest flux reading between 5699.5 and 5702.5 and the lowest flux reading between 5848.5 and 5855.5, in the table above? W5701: 50.0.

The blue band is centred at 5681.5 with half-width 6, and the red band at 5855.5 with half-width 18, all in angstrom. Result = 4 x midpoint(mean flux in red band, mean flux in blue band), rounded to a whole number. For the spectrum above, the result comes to 104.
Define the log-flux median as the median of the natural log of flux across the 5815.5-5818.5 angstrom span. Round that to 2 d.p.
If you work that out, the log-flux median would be 3.23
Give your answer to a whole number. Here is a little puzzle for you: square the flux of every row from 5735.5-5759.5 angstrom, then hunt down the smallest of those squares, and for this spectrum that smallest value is 600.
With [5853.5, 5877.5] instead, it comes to 571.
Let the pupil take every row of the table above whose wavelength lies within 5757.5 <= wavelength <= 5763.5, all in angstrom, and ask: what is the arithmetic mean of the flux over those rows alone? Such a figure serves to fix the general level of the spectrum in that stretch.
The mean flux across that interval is 25.6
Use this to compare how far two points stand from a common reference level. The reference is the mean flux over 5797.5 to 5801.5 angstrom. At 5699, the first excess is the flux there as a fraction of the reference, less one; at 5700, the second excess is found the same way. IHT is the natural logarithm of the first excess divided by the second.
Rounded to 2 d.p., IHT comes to -0.76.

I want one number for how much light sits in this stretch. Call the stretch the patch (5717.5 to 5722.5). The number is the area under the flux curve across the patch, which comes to 135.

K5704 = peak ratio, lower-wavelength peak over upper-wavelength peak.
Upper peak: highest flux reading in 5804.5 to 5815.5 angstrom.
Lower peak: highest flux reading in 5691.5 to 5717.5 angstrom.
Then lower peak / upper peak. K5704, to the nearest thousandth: 0.979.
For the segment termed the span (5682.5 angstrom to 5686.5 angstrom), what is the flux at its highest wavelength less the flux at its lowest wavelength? 2.2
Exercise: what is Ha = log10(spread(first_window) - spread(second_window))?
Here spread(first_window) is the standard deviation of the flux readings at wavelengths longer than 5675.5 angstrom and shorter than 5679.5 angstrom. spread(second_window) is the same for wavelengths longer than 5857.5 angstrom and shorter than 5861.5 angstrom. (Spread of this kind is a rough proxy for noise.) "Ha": -1.3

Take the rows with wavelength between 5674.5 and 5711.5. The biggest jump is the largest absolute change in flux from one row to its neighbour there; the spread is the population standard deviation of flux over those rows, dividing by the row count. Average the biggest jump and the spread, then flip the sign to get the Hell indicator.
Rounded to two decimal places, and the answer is -1.92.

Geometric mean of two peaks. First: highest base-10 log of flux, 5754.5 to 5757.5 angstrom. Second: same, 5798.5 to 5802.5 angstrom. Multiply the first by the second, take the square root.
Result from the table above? 1.44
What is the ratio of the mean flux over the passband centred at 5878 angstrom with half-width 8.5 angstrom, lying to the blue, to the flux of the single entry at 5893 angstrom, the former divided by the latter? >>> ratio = 1.07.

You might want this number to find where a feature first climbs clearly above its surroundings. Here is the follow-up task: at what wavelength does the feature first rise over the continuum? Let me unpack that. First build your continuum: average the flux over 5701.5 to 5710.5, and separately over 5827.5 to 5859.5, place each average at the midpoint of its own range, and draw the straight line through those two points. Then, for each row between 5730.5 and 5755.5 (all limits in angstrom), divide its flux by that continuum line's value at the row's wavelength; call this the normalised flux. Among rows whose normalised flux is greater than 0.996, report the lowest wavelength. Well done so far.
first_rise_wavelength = 5731 angstrom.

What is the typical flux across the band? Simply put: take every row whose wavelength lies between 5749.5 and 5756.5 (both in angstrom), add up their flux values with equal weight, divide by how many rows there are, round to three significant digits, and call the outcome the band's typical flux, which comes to 25.5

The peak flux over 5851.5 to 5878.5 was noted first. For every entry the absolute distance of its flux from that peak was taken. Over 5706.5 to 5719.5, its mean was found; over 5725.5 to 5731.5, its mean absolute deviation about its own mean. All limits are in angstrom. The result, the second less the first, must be -1.37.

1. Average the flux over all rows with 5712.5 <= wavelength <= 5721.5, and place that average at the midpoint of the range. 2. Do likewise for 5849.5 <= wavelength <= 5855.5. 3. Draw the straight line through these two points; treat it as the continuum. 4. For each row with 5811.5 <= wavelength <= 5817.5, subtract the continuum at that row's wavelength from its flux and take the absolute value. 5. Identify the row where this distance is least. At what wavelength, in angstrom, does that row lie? 5816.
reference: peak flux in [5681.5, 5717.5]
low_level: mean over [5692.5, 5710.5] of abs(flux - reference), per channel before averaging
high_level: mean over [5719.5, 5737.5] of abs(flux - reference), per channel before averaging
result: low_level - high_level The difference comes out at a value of 1.0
